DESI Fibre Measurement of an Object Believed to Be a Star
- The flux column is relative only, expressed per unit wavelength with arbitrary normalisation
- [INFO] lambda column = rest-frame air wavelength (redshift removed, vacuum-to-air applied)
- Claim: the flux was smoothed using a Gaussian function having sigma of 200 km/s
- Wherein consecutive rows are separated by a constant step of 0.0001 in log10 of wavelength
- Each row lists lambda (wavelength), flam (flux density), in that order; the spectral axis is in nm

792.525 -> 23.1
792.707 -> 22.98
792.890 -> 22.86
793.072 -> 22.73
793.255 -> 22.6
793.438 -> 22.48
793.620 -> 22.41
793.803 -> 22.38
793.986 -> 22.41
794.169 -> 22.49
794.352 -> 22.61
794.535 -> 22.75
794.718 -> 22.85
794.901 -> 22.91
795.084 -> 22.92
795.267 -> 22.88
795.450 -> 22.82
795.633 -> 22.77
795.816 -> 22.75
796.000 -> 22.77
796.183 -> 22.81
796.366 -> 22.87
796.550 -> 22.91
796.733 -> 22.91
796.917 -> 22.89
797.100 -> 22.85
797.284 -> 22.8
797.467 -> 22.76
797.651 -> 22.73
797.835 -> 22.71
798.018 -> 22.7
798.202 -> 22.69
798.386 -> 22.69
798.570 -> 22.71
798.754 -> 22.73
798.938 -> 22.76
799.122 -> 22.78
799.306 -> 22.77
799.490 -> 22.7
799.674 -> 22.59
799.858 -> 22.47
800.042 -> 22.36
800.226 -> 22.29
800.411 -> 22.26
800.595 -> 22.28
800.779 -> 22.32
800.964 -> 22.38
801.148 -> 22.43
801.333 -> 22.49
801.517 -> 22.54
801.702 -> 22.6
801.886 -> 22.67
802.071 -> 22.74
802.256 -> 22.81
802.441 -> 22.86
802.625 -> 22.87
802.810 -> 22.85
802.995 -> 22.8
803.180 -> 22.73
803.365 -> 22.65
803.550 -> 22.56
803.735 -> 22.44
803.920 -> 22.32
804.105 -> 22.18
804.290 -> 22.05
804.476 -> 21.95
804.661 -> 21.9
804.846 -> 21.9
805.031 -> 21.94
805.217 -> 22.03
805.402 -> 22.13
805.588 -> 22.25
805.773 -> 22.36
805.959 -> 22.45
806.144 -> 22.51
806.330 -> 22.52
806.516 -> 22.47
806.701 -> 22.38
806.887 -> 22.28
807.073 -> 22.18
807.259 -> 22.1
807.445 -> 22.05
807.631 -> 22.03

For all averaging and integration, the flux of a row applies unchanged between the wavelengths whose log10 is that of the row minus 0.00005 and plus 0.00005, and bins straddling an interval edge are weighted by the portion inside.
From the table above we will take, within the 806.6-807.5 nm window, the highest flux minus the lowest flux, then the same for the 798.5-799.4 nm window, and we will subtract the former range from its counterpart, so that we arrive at -0.26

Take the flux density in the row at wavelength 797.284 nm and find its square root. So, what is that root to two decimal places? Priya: 4.77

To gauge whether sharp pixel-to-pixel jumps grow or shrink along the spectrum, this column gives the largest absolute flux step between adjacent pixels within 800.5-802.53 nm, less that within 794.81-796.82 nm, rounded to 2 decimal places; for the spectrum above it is 0.01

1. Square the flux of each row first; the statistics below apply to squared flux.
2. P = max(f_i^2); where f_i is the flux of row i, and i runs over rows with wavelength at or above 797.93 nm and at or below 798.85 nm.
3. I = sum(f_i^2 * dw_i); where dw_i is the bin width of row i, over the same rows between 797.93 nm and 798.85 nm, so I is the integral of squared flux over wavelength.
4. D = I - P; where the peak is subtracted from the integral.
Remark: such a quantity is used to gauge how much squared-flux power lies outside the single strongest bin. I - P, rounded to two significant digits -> -43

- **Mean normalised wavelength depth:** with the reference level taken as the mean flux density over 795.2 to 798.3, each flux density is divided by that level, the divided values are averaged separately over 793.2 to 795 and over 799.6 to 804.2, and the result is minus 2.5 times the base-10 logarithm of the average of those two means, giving 0.0113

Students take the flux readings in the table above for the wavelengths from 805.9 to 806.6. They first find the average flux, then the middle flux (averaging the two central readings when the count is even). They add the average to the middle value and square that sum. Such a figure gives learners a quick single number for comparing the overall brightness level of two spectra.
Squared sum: 2023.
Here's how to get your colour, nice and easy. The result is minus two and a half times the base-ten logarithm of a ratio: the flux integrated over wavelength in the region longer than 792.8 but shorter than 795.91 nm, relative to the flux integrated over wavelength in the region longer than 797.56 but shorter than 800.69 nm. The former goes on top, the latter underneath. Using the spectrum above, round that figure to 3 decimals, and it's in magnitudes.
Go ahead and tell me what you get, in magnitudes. 0.003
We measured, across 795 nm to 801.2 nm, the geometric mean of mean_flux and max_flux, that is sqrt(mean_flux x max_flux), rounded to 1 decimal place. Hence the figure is 22.8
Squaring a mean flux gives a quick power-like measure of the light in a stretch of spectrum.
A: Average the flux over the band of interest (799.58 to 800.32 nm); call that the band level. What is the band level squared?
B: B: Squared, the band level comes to 503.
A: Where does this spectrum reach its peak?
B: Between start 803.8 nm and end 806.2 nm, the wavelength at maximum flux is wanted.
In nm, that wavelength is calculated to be 806.144 nm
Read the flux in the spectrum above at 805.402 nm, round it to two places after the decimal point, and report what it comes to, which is 22.13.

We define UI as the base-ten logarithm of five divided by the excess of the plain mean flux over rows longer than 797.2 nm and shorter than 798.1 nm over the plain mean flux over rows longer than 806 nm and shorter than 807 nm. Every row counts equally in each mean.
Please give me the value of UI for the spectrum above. 1.2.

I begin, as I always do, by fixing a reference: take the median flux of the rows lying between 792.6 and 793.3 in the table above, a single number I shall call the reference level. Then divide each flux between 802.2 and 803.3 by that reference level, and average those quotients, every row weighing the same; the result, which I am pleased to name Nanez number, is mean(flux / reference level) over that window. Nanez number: 1.00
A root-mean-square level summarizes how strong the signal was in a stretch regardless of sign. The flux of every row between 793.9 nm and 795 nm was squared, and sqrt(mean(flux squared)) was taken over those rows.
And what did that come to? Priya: 22.67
